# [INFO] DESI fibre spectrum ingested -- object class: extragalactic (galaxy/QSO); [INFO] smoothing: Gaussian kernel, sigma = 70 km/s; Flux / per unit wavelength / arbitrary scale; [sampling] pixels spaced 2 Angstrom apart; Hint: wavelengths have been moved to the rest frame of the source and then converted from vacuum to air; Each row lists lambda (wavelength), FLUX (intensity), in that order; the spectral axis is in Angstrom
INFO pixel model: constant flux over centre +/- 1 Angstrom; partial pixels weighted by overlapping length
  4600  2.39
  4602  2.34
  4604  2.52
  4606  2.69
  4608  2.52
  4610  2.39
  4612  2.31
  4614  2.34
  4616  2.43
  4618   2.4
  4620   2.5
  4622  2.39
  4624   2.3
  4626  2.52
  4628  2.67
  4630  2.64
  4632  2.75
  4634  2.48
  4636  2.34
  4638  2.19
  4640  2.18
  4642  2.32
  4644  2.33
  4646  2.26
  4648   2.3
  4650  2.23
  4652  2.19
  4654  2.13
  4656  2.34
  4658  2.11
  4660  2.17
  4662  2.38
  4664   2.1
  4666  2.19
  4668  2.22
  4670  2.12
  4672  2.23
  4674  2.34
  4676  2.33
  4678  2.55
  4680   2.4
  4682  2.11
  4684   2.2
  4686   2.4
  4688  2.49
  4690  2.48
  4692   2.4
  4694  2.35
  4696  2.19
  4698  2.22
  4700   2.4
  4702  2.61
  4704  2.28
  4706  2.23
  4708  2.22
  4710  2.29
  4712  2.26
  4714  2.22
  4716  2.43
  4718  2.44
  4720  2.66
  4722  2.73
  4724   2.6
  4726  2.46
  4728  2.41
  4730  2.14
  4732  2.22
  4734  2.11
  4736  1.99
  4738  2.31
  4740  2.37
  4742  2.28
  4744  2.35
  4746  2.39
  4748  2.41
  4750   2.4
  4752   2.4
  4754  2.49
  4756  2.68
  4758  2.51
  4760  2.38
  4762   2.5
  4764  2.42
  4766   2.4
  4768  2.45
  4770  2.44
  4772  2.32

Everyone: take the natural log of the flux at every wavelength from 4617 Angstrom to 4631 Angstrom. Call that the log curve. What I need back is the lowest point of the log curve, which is 0.83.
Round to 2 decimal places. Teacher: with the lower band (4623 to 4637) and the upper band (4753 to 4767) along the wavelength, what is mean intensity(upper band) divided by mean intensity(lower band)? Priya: 0.98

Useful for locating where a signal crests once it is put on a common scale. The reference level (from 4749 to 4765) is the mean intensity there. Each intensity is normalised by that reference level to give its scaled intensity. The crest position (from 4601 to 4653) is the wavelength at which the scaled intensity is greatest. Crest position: 4632 Angstrom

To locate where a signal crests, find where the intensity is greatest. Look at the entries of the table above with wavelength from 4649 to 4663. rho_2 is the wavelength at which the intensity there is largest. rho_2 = 4662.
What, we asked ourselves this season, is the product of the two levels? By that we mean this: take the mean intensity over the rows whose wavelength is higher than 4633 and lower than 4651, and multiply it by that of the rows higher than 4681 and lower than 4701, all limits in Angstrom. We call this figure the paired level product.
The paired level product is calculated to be 5.33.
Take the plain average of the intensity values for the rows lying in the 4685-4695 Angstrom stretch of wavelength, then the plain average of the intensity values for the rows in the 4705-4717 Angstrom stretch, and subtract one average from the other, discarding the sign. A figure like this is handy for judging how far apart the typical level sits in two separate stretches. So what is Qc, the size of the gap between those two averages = 0.15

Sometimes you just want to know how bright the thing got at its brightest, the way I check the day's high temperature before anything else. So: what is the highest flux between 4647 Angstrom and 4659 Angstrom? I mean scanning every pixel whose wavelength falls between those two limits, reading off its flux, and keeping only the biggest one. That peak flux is 2.34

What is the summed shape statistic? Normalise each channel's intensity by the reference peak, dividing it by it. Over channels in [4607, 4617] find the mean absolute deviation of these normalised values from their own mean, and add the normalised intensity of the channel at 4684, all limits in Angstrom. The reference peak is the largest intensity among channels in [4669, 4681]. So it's 0.887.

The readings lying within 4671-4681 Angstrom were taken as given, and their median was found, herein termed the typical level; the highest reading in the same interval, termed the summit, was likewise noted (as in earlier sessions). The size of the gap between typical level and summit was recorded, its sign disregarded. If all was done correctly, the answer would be 0.21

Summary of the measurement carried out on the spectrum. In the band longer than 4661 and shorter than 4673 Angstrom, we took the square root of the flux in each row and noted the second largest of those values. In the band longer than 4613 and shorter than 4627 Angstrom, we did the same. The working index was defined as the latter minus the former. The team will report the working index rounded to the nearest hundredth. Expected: 0.09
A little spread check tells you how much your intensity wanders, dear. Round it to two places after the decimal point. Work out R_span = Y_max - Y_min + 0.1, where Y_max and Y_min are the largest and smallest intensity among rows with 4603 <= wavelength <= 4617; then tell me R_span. 0.48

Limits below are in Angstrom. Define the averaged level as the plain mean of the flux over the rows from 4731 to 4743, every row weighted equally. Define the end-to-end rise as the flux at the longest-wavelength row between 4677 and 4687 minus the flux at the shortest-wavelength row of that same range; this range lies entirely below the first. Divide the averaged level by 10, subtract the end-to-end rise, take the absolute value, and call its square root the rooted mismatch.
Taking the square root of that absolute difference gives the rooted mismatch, 0.61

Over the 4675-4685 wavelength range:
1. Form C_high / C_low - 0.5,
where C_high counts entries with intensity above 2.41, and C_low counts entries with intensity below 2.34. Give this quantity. -0.2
